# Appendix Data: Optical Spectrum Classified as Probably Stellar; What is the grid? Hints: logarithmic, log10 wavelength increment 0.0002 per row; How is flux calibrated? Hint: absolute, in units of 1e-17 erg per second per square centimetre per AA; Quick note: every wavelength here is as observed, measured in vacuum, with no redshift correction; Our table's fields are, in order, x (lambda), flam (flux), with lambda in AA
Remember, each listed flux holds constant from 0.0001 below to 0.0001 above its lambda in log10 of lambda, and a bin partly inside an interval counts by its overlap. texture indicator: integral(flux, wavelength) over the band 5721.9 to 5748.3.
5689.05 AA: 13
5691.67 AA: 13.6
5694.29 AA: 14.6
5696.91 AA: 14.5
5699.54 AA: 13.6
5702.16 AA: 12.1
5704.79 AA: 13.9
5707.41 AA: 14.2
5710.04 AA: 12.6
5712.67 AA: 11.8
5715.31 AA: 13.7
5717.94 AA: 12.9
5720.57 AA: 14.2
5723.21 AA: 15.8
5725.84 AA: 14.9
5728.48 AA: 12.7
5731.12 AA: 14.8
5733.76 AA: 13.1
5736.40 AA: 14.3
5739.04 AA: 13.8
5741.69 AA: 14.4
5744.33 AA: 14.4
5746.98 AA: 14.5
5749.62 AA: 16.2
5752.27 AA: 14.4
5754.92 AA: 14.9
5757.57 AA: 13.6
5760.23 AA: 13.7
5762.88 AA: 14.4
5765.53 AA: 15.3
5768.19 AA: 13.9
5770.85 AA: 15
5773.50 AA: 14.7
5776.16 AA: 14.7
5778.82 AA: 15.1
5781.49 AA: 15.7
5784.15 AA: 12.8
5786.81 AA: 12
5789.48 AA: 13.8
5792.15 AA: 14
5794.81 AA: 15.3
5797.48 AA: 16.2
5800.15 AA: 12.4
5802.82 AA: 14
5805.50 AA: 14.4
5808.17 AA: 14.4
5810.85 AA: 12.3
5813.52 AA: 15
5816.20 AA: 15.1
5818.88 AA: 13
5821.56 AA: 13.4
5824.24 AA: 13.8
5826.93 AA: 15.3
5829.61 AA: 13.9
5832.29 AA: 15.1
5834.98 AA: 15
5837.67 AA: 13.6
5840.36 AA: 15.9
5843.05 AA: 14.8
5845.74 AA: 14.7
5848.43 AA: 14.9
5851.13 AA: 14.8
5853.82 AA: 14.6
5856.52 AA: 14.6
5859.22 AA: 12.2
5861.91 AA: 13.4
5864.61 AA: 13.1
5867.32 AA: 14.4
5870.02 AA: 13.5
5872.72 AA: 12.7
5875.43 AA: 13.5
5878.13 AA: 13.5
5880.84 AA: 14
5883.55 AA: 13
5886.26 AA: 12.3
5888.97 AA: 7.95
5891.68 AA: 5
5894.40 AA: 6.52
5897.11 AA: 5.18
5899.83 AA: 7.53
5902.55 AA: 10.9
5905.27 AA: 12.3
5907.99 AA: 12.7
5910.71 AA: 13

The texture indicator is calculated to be 377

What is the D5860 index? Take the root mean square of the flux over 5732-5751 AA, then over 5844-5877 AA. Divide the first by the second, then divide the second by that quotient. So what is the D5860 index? 13.4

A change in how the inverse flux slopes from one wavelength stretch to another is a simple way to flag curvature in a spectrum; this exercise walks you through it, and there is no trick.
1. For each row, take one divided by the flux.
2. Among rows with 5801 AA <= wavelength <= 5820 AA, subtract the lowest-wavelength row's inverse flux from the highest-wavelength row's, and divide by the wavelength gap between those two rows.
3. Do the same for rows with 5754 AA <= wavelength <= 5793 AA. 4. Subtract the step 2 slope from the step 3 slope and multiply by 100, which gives -0.02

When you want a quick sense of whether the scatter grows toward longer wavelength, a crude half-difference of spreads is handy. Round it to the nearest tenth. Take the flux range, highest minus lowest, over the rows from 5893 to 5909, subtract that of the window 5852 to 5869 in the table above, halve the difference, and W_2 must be 2.6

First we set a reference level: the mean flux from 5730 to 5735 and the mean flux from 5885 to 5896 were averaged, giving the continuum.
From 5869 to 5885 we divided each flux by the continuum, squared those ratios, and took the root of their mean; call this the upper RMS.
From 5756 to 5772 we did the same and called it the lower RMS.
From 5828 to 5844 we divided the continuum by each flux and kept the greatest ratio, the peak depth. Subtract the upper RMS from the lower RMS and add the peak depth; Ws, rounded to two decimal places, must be 0.89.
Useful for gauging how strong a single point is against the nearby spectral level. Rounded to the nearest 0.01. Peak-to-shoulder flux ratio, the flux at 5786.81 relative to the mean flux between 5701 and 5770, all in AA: 0.86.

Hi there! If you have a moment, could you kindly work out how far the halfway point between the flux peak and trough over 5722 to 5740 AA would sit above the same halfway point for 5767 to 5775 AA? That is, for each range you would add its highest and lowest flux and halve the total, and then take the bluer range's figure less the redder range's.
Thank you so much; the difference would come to -0.2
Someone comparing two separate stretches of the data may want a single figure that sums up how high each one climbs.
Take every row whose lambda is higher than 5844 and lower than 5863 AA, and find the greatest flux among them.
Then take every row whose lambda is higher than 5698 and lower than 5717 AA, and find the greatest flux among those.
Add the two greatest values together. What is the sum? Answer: 29.1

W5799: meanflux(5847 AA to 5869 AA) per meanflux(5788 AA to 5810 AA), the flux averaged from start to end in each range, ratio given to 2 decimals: 0.98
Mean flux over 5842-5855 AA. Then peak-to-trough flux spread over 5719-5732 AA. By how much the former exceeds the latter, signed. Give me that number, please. 11.7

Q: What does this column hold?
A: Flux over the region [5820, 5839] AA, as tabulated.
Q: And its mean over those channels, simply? 14.3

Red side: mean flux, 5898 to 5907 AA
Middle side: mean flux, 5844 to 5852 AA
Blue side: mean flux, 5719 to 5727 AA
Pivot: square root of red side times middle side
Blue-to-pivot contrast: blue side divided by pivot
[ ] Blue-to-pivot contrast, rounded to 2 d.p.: 1.22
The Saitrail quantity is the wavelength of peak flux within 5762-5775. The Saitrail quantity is 5765.53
